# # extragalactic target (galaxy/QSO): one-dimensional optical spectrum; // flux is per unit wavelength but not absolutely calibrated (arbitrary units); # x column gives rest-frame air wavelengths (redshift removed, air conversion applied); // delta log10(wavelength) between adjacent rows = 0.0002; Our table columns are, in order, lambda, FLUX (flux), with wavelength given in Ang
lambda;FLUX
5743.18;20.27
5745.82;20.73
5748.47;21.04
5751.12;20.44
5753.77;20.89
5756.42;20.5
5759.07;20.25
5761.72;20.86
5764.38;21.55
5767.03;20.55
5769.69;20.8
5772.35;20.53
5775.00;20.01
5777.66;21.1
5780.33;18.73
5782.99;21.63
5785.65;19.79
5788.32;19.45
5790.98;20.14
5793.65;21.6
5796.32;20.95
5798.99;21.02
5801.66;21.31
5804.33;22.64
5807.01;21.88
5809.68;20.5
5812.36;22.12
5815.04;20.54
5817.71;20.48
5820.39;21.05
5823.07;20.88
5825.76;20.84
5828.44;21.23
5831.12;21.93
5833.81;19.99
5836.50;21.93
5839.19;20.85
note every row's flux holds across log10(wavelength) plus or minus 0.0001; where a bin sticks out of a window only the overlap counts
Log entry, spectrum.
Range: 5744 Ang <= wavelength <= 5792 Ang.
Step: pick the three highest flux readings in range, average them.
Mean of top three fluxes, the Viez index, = 21.4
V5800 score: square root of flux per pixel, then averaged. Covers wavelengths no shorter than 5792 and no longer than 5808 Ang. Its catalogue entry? 4.64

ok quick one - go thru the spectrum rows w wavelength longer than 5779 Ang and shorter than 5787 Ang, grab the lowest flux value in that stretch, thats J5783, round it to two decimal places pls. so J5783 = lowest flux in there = 18.73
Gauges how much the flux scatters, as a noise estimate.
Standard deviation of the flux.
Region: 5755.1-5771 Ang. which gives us 0.4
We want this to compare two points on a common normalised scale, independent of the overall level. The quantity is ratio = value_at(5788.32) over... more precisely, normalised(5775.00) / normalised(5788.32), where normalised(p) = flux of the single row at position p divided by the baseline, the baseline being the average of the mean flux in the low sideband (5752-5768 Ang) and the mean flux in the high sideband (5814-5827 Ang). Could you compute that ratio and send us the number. 1.03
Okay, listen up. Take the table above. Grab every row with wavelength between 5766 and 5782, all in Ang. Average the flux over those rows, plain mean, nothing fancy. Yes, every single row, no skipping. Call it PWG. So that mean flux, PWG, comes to 20.3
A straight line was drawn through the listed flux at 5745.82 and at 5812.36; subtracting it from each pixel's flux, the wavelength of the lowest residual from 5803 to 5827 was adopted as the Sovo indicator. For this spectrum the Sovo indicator 5817.71 Ang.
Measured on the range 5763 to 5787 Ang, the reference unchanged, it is 5780.33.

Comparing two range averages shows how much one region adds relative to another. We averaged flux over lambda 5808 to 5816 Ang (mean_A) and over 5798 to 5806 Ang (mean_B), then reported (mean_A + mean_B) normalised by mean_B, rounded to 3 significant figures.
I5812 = 1.97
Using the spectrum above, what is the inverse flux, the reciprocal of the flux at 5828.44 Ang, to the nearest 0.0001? 0.0471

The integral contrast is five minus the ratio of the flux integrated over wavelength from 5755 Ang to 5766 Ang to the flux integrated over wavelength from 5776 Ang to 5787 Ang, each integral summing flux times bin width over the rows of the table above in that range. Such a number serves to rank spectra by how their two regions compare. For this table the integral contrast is 3.98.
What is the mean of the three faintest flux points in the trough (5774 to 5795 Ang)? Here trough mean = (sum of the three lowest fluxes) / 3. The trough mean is 19.3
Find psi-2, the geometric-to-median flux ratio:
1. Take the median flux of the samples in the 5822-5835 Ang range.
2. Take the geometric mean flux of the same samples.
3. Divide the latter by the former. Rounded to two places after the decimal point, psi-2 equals 1.00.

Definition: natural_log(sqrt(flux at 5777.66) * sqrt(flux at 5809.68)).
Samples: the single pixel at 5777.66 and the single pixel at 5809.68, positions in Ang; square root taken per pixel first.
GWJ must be 3.03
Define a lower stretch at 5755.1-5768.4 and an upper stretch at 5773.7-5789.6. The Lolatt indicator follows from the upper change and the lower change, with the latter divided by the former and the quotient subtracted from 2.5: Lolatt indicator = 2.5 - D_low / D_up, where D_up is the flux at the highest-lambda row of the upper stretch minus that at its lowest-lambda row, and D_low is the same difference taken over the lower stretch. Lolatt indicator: 2.6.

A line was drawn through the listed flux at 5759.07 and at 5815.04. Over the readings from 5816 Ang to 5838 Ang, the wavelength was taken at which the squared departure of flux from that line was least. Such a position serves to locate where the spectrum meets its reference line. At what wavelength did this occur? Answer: 5817.71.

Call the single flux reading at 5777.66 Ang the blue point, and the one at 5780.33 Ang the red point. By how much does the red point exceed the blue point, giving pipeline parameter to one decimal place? -2.4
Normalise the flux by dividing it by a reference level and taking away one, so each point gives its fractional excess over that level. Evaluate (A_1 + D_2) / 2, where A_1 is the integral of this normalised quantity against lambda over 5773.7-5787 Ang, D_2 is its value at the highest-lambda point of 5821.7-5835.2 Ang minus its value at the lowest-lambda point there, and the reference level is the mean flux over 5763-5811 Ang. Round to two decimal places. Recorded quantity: -0.19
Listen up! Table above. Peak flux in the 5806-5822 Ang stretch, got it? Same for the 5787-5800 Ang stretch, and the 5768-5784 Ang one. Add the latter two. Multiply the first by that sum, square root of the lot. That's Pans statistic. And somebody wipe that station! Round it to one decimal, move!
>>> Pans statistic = 30.9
